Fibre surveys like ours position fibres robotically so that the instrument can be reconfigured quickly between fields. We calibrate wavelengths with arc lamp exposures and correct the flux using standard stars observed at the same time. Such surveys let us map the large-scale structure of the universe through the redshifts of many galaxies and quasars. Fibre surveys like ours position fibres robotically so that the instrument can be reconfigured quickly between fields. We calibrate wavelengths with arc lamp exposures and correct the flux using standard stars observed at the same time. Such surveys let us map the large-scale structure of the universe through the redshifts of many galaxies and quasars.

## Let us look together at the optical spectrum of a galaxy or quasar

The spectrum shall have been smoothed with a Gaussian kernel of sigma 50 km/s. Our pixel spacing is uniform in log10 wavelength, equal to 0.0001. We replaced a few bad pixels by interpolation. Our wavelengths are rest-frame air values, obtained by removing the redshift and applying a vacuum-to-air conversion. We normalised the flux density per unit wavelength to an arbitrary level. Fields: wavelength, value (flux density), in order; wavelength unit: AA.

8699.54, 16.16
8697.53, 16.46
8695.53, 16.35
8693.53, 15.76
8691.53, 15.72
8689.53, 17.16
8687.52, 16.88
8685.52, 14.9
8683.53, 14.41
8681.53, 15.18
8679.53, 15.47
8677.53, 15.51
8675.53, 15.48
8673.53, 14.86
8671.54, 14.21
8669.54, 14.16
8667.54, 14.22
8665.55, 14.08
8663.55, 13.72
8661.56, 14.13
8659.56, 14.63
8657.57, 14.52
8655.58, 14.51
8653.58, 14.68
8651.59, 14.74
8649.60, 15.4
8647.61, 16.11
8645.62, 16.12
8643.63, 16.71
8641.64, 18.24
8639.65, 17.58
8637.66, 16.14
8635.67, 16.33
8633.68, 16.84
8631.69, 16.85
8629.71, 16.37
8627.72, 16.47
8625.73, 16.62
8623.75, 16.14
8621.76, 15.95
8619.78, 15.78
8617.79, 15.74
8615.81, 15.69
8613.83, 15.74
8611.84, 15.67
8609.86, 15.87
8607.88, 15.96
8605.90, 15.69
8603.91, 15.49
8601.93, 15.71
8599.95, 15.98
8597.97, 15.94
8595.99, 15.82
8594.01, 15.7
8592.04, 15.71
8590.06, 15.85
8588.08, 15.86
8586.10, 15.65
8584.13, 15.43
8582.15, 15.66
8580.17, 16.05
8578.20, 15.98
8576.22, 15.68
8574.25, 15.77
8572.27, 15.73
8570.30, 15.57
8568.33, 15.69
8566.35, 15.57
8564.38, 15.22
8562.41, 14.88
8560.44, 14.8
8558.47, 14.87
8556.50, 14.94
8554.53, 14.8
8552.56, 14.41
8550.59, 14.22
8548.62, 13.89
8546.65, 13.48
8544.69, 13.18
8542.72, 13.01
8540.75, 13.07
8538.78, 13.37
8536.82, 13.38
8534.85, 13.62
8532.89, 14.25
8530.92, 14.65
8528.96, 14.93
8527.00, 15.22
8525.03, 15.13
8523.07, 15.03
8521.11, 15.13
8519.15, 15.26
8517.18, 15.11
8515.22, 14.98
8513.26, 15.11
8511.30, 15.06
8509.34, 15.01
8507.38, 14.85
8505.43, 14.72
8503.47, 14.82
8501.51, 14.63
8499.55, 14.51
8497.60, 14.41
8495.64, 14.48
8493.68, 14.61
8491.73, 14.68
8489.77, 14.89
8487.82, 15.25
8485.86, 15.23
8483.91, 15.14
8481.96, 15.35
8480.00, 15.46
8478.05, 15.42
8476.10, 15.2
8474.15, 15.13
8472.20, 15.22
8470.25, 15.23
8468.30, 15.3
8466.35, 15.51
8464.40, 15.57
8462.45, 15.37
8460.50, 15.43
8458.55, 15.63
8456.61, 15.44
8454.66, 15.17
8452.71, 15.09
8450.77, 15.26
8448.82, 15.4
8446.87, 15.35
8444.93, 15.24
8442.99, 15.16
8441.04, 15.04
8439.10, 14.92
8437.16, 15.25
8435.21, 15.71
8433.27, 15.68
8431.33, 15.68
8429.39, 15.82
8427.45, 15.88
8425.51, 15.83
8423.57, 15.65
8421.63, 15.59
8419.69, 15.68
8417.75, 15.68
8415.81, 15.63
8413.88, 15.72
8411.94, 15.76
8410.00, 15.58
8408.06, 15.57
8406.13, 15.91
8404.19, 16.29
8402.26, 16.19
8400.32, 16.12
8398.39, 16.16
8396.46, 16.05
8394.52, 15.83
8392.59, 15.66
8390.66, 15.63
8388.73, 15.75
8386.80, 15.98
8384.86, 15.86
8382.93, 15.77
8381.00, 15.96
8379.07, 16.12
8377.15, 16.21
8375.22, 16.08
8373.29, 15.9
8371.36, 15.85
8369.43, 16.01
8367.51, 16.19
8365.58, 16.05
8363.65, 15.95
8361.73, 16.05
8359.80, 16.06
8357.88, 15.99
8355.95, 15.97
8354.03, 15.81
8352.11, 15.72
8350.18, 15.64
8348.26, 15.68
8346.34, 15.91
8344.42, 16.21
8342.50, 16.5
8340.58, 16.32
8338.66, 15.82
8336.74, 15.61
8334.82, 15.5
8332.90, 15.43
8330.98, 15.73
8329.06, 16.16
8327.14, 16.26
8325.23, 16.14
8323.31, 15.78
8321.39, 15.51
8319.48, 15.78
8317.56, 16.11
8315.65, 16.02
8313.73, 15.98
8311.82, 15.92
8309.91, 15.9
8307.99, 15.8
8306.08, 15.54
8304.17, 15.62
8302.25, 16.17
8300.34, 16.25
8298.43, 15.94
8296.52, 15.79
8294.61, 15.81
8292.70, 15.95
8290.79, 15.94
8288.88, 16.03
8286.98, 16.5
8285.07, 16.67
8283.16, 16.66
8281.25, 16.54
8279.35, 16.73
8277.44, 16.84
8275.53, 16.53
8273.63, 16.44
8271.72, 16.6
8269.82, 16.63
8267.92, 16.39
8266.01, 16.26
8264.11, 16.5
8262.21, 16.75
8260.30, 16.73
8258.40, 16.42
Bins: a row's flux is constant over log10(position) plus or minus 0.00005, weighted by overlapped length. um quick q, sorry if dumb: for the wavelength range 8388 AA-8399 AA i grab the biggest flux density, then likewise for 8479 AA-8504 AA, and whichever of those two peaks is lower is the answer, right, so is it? 15.5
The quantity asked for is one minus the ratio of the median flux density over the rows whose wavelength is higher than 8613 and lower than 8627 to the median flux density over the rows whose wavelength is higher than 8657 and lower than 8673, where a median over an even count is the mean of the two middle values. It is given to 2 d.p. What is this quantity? -0.11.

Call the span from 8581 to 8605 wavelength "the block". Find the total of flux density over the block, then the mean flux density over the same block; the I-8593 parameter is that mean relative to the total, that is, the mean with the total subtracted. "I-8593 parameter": -173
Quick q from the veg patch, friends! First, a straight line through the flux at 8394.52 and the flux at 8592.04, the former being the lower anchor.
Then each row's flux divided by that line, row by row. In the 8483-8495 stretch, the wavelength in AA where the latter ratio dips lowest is 8493.68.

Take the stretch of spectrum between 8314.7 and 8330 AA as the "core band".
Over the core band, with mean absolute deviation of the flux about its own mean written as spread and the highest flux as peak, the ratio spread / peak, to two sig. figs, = 0.013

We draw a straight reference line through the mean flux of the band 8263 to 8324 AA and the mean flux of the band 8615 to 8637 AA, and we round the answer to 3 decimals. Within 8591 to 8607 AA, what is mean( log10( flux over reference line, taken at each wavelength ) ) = -0.013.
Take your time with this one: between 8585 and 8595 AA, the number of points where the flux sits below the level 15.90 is 5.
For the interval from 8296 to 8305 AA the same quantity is 2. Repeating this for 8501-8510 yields 5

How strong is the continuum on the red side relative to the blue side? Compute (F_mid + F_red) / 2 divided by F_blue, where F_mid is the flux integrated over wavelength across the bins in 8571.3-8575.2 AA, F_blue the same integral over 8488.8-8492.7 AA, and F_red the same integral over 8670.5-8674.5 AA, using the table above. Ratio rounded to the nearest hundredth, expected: 1.04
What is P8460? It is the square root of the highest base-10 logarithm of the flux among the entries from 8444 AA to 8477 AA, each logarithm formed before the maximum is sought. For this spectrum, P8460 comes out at 1.09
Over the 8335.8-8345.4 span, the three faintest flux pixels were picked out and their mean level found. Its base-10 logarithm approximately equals 1.201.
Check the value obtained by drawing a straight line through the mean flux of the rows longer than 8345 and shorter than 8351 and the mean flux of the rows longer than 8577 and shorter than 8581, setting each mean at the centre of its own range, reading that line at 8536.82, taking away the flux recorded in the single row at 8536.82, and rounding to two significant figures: 2.6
